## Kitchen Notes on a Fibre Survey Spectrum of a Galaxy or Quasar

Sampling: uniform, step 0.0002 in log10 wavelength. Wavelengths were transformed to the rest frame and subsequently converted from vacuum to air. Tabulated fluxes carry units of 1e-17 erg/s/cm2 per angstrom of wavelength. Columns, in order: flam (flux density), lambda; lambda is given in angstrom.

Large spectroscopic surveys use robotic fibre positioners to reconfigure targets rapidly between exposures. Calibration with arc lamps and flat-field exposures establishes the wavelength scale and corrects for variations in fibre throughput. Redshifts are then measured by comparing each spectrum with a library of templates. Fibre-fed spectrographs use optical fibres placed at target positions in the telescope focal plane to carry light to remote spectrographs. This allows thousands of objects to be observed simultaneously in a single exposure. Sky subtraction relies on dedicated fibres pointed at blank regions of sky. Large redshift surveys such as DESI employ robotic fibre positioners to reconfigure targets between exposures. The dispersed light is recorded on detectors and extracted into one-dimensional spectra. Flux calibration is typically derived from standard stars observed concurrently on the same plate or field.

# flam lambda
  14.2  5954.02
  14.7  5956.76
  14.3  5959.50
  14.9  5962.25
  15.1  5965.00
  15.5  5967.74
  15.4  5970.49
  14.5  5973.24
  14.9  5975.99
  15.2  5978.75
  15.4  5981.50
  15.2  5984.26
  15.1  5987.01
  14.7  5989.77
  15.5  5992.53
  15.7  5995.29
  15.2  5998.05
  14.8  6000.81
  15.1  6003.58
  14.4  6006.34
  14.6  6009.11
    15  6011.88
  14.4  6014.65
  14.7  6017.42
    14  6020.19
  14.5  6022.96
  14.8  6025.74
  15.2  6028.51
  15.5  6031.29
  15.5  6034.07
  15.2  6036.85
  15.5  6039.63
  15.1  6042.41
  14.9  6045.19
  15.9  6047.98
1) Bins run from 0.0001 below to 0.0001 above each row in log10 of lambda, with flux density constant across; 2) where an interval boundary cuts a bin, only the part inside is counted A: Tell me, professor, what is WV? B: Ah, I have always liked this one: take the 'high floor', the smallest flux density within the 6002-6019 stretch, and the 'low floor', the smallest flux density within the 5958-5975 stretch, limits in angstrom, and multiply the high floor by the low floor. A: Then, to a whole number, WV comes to 206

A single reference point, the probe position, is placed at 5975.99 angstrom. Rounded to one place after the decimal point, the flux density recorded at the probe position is 14.9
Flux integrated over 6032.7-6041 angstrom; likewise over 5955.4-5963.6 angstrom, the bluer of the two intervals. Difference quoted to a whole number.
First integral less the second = 8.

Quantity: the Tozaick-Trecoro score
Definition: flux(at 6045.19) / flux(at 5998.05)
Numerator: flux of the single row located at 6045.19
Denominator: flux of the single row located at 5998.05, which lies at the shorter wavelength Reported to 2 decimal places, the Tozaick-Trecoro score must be 0.98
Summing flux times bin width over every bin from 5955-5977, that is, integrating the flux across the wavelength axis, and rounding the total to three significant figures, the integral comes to 328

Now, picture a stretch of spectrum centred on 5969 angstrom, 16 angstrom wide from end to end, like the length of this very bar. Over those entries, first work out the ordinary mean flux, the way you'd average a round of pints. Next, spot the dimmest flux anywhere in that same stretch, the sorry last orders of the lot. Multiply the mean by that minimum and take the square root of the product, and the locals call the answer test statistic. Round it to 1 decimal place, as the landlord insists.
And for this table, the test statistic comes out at 14.8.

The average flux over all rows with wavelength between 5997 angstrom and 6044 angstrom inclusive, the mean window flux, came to 14.9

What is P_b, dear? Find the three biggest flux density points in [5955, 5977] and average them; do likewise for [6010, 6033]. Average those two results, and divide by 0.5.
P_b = 30.6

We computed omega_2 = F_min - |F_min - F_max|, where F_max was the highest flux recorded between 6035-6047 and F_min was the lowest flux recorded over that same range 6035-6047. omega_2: 14.3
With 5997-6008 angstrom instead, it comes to 13.6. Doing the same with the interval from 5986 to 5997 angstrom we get 13.7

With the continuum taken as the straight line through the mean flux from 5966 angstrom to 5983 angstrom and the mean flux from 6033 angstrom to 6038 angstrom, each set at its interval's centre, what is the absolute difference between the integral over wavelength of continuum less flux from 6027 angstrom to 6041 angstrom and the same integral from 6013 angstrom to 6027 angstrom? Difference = 12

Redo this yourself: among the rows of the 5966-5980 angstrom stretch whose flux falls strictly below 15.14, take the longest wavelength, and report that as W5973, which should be 5975.99 angstrom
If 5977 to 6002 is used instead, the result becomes 6000.81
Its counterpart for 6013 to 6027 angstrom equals 6025.74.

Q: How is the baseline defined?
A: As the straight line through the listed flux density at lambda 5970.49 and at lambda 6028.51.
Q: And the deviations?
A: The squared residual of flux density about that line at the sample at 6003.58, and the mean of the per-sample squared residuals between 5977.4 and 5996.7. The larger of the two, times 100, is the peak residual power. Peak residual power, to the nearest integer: 10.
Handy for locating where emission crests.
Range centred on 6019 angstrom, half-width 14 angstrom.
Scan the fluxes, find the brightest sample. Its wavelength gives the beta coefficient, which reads 6031.29 angstrom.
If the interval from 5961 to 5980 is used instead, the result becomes 5967.74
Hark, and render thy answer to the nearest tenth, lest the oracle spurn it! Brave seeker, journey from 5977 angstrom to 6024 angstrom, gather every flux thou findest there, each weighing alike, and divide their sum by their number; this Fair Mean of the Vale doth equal 14.9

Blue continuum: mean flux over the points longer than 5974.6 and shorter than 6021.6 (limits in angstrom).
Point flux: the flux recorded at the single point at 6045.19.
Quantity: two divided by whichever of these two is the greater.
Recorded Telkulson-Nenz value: 0.134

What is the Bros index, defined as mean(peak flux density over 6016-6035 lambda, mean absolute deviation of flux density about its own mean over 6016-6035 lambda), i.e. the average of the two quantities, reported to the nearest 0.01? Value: 7.97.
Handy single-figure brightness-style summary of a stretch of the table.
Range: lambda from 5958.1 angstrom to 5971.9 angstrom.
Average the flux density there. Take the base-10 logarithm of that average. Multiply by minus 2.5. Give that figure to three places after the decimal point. -2.943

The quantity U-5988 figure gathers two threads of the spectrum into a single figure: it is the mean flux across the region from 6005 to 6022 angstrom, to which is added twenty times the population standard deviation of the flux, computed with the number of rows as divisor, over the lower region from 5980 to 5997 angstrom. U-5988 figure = 20.9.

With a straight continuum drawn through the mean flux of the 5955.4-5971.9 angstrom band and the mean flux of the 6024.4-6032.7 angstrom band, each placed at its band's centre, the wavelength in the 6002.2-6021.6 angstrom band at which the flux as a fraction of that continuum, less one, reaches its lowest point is 6020.19 angstrom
